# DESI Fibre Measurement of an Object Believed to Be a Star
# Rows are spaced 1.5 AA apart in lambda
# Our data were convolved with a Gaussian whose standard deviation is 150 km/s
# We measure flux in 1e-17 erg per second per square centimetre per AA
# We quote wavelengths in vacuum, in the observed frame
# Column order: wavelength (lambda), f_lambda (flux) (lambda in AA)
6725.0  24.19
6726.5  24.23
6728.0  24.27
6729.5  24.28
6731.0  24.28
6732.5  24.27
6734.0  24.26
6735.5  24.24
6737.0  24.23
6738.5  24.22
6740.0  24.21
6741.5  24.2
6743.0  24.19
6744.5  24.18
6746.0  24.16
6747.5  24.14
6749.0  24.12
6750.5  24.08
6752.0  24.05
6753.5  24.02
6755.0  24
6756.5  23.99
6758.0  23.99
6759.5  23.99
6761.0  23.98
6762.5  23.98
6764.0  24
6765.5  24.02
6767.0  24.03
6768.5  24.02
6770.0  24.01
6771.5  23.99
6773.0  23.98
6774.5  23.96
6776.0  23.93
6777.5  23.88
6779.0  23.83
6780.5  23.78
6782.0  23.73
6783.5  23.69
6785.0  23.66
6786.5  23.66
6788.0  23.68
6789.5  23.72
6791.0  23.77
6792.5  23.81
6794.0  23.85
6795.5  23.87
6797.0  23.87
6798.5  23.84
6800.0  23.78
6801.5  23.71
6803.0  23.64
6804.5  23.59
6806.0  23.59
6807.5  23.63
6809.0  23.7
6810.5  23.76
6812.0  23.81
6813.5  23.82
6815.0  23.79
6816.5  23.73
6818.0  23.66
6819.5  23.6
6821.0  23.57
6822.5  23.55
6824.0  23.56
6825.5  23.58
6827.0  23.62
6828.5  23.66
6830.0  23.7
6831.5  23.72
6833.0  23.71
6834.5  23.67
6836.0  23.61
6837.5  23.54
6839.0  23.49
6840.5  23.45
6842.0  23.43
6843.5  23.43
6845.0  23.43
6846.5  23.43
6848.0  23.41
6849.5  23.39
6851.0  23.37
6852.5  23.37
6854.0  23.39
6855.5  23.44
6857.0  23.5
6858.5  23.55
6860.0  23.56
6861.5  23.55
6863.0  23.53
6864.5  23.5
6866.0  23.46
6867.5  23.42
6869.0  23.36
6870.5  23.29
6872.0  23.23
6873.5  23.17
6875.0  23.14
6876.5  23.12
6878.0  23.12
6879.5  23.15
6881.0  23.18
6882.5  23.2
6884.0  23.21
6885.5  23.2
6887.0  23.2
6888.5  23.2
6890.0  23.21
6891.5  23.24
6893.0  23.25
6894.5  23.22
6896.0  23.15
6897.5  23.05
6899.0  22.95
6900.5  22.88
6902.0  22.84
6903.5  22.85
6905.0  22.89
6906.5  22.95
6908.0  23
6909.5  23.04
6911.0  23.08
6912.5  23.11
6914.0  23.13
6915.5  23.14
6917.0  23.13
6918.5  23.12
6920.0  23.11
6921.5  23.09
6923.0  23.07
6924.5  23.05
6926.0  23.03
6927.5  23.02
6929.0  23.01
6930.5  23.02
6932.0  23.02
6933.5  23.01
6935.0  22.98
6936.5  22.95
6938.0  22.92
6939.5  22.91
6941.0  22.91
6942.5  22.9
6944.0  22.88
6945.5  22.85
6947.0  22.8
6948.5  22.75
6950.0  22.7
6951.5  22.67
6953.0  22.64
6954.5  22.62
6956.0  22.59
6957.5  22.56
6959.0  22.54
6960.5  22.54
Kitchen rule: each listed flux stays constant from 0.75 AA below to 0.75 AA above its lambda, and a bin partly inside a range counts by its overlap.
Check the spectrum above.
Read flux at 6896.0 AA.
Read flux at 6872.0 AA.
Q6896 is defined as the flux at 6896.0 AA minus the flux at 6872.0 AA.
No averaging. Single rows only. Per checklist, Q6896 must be -0.08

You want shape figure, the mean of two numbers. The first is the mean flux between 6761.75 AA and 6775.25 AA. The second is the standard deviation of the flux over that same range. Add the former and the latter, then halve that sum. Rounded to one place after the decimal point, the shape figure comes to 12.0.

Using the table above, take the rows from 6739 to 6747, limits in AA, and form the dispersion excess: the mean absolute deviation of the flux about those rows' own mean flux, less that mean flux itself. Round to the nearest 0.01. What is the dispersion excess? -24.17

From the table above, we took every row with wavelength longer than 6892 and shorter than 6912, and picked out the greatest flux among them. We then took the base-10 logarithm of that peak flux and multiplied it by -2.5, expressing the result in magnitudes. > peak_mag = -3.42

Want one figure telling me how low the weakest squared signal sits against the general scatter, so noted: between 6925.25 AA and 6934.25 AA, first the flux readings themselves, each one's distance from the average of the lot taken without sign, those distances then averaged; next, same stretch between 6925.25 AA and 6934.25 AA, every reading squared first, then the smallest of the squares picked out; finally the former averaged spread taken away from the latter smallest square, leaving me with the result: 529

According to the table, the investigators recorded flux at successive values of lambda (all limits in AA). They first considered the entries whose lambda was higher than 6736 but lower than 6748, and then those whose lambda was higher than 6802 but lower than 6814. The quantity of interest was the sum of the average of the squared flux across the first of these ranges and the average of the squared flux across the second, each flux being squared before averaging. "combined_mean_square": 1147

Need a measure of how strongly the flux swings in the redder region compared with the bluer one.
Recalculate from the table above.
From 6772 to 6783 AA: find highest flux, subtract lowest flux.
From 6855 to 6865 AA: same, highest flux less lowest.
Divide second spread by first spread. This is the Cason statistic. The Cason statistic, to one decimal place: 0.5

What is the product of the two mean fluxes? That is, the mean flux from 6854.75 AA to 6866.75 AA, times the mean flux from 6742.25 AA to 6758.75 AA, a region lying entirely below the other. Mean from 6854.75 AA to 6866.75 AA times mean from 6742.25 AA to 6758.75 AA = 566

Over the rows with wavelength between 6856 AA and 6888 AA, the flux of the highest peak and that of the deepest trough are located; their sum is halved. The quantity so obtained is 23.34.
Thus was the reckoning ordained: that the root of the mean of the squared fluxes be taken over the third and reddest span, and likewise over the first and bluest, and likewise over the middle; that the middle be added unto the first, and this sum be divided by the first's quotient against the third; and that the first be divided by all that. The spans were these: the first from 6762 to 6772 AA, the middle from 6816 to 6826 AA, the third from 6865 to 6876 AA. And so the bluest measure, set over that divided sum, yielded 0.520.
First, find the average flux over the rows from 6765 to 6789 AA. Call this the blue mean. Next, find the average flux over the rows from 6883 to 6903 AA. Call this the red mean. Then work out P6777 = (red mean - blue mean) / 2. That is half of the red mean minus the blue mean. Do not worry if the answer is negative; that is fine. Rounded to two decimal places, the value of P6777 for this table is -0.37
